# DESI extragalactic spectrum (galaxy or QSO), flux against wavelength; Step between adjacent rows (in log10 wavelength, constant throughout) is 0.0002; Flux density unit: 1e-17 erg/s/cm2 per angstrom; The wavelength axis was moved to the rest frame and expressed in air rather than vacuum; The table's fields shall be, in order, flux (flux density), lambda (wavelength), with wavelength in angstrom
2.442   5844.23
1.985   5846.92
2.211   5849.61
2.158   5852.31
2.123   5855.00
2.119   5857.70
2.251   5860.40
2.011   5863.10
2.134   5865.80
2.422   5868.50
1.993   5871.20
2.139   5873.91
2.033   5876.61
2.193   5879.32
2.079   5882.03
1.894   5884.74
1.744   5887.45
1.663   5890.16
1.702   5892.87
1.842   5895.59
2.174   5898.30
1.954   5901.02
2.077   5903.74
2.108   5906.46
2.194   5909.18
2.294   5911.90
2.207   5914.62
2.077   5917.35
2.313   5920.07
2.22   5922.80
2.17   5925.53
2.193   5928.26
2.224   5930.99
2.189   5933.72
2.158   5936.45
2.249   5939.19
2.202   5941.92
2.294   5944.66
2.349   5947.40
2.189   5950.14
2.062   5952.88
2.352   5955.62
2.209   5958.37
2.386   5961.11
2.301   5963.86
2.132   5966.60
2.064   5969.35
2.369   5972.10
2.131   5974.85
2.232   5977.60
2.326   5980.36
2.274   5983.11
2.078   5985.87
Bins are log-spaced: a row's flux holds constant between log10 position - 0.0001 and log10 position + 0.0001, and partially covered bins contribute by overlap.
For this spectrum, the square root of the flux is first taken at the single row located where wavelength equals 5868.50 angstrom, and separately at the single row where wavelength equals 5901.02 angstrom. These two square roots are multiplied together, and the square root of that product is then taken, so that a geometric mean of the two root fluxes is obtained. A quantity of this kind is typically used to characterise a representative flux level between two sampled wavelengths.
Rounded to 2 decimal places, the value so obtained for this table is 1.47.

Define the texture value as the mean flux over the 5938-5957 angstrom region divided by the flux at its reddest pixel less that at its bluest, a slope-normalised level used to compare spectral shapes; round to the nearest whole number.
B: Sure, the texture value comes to 22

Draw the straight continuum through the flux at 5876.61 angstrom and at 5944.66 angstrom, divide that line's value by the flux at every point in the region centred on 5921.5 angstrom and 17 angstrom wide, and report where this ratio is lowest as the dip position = 5920.07 angstrom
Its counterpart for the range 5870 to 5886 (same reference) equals 5879.32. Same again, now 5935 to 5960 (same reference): 5947.40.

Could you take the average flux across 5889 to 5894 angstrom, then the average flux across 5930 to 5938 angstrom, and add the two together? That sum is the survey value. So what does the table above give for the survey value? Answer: 3.87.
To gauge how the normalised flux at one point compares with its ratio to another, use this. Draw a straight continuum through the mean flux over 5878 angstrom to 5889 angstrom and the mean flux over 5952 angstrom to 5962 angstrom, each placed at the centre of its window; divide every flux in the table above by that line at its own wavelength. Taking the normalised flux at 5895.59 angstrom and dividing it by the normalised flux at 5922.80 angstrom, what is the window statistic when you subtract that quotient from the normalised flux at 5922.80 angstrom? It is 0.17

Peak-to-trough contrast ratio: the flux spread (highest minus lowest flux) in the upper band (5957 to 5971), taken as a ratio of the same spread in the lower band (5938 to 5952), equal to 2.0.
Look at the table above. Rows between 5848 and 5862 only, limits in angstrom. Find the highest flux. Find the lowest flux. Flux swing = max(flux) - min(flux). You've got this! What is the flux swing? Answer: 0.132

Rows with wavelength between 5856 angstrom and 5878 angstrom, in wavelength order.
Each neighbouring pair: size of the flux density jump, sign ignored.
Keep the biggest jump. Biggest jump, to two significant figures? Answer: 0.43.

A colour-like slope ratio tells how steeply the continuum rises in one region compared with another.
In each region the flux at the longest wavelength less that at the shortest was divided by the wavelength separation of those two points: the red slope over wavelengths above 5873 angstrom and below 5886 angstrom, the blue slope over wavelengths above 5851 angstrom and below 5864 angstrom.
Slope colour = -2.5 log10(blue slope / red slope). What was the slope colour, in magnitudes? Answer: 0.6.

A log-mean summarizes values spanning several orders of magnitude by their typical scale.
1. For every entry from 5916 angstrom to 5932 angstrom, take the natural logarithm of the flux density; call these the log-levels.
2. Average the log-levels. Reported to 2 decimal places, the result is 0.79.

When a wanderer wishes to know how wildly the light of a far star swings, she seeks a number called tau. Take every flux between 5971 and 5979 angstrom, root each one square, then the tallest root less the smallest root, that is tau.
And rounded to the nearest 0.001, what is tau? 0.079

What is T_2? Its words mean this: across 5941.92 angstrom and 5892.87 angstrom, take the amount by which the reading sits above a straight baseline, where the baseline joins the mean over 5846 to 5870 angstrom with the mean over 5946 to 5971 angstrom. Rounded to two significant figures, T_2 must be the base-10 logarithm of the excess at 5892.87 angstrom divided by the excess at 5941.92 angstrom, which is 1.5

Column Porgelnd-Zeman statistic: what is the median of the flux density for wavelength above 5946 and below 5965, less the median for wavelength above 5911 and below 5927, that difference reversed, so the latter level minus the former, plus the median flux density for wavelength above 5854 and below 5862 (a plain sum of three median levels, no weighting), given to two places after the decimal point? 2.04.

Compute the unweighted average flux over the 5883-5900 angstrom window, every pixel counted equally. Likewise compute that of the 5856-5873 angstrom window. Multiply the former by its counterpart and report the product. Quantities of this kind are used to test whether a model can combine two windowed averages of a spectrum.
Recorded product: 4.0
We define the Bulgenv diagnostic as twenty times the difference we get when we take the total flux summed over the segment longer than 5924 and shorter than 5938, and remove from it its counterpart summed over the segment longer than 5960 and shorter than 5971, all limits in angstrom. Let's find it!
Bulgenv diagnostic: 41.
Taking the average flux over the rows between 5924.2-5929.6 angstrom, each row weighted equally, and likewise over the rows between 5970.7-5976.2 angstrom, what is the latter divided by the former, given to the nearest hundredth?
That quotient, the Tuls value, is 1.03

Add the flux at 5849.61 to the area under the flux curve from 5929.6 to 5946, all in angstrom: 38.6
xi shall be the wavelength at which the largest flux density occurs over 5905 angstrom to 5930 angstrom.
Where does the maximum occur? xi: 5920.07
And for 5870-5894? 5879.32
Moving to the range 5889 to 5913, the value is 5911.90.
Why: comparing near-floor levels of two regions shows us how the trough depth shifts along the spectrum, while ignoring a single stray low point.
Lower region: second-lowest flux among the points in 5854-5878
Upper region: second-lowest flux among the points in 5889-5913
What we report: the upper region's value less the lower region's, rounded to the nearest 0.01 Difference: -0.31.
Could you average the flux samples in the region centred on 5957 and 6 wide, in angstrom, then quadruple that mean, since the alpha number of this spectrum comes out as 9.1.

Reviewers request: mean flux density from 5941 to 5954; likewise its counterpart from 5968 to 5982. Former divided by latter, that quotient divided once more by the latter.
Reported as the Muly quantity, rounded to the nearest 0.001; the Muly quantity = 0.449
